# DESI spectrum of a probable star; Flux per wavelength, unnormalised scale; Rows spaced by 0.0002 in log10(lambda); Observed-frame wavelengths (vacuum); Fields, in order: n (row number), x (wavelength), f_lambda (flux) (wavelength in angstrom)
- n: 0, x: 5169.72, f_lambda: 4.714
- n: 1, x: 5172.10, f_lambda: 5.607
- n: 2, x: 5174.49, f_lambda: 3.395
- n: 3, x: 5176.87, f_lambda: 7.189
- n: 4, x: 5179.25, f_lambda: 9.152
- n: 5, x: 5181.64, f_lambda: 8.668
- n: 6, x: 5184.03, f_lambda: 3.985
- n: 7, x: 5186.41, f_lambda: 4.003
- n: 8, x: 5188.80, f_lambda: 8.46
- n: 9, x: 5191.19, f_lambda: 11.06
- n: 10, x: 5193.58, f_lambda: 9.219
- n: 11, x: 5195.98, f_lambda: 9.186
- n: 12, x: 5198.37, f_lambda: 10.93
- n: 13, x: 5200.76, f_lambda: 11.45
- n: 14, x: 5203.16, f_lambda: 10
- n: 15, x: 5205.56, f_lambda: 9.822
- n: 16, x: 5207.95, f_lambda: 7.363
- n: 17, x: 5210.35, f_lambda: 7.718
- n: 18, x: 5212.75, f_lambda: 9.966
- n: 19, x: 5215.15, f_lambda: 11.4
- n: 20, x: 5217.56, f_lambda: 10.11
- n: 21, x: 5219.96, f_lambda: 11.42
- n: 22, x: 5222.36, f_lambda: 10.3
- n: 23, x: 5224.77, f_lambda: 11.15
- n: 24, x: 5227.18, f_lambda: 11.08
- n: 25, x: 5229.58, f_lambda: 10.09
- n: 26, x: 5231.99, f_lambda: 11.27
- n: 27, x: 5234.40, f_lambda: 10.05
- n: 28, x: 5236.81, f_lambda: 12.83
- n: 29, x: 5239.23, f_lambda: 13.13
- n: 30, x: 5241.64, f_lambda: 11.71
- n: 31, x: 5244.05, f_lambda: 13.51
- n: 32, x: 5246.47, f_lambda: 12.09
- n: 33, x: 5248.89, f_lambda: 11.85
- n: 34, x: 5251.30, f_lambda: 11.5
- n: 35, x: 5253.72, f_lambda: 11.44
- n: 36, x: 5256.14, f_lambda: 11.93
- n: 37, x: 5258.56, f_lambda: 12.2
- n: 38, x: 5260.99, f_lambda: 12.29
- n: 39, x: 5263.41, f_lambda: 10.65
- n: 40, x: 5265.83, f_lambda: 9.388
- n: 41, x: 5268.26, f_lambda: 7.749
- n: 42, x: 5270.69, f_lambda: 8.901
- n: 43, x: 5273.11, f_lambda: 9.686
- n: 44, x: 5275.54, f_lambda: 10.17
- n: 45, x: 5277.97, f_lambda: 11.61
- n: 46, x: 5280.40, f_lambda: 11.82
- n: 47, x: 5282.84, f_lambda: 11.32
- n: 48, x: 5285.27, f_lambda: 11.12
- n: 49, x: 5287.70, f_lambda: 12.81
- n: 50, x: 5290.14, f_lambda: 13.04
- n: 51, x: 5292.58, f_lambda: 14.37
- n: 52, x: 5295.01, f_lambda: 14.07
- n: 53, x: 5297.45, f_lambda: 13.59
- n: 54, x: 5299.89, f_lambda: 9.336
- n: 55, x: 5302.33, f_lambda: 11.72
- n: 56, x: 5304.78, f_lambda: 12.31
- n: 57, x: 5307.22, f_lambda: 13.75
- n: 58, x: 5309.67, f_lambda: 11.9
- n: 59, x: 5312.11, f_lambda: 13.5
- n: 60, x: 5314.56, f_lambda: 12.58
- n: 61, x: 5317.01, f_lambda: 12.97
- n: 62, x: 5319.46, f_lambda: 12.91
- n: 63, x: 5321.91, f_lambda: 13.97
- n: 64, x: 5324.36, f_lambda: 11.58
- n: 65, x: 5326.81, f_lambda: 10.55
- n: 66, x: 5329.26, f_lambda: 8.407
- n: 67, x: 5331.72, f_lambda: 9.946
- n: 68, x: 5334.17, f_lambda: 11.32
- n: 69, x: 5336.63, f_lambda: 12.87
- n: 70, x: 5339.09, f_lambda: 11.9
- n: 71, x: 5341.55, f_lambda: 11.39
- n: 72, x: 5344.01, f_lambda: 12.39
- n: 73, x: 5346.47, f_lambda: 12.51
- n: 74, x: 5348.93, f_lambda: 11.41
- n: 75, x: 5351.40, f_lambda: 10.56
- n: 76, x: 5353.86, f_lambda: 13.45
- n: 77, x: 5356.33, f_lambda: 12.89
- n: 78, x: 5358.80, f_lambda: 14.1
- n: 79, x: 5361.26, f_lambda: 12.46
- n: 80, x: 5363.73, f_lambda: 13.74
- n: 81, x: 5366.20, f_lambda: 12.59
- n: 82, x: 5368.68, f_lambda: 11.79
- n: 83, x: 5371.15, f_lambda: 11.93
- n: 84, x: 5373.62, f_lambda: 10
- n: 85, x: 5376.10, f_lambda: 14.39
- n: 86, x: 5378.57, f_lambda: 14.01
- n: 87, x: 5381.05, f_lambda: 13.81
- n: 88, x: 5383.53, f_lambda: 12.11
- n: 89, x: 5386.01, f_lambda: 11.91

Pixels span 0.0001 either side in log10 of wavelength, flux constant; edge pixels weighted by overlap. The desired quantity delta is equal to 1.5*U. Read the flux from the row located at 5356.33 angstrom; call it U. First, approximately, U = 12.89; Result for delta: 19.3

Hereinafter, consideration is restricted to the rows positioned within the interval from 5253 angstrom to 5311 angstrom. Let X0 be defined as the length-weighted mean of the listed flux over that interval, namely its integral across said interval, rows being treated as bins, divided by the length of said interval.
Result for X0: 11.6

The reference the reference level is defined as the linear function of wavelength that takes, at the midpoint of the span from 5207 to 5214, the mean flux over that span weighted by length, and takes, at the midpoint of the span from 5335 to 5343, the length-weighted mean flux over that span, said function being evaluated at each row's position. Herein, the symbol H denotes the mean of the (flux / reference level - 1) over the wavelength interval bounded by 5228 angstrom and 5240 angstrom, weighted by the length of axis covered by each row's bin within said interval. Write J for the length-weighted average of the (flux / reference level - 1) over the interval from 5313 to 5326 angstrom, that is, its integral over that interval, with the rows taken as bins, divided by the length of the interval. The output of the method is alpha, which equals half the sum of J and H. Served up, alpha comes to 0.18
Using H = 0.26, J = 0.11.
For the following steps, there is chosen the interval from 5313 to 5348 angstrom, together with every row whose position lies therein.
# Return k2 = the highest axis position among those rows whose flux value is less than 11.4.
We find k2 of 5341.55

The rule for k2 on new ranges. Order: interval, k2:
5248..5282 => 5275.54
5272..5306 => 5299.89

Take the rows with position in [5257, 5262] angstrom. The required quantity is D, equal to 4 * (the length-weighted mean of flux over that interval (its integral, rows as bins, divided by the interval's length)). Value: 48.8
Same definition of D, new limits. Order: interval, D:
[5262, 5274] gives 37.3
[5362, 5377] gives 49.4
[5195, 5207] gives 41.0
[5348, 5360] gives 50.0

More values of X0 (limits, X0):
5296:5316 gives 12.4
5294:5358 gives 12.1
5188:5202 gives 10.1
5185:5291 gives 10.6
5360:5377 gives 12.4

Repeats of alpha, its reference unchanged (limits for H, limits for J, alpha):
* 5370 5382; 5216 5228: 0.11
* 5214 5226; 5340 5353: 0.11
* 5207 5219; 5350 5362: 0.06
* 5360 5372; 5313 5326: 0.05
